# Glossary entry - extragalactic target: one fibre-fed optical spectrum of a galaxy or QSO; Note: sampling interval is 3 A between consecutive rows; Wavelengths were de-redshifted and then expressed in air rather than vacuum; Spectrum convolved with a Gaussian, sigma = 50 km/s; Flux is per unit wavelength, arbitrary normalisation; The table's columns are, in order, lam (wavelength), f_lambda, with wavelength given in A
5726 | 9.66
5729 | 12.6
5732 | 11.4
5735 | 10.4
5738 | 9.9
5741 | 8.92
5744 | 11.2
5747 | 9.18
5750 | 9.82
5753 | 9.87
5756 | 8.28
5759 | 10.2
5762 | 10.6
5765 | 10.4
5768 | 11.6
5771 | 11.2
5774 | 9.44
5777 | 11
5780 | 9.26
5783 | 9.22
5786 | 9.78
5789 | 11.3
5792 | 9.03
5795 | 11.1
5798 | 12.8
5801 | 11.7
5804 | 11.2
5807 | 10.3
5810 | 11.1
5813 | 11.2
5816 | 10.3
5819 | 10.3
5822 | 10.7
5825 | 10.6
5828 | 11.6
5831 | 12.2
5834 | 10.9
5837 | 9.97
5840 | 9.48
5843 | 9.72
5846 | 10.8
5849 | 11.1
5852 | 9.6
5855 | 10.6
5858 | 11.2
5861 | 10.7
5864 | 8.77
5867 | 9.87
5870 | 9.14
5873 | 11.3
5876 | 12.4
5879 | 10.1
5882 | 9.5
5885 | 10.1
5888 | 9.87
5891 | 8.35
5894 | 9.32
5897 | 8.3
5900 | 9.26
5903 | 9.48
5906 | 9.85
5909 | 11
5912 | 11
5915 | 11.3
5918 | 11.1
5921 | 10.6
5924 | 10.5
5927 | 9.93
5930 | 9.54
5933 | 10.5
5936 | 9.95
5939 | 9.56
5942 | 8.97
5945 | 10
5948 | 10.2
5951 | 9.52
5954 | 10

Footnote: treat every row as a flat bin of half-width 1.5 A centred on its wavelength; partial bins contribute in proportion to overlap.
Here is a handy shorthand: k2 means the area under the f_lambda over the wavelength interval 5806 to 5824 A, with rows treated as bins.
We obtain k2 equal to 192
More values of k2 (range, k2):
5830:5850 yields 211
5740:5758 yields 172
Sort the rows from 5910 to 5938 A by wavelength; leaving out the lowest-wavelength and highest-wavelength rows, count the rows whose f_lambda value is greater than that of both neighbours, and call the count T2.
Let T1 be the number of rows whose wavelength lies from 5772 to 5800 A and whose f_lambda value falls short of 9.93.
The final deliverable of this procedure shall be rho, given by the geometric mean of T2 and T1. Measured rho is 3.16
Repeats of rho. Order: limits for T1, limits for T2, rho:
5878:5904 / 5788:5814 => 2.65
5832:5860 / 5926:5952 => 2.45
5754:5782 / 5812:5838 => 2.45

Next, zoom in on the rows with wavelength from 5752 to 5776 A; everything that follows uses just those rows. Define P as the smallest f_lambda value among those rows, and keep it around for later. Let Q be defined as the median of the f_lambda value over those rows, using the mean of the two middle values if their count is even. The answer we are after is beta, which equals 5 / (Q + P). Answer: 0.269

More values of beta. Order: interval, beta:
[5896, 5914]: 0.278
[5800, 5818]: 0.233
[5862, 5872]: 0.279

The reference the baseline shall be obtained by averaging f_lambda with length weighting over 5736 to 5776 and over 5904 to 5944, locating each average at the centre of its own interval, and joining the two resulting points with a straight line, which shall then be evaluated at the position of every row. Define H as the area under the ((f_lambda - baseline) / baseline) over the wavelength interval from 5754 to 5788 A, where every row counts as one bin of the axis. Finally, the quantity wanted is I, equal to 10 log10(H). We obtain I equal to -11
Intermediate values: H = 0.1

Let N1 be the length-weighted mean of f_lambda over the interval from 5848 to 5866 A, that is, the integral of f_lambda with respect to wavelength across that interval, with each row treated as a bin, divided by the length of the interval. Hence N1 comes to 10.3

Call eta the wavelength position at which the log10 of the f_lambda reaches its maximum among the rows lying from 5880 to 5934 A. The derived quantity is 5915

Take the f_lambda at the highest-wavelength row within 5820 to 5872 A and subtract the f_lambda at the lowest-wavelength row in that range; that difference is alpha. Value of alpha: -1.6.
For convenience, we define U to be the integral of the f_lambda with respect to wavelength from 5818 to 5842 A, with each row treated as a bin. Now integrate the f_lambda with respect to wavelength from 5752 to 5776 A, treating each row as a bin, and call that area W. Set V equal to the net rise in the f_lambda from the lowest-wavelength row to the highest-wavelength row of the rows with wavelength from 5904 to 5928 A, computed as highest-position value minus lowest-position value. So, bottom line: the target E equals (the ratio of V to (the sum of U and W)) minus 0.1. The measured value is -0.100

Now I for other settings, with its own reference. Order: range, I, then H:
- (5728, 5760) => -6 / 0.2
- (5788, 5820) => 4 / 2.6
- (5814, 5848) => 2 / 1.5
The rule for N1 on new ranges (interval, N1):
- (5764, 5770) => 11.1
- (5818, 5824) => 10.5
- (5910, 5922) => 11.0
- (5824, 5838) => 11.1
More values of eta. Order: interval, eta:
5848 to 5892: 5876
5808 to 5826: 5813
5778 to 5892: 5798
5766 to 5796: 5768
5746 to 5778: 5768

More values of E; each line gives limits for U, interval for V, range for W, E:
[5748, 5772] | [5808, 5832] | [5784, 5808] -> -0.098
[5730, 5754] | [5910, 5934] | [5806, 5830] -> -0.101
